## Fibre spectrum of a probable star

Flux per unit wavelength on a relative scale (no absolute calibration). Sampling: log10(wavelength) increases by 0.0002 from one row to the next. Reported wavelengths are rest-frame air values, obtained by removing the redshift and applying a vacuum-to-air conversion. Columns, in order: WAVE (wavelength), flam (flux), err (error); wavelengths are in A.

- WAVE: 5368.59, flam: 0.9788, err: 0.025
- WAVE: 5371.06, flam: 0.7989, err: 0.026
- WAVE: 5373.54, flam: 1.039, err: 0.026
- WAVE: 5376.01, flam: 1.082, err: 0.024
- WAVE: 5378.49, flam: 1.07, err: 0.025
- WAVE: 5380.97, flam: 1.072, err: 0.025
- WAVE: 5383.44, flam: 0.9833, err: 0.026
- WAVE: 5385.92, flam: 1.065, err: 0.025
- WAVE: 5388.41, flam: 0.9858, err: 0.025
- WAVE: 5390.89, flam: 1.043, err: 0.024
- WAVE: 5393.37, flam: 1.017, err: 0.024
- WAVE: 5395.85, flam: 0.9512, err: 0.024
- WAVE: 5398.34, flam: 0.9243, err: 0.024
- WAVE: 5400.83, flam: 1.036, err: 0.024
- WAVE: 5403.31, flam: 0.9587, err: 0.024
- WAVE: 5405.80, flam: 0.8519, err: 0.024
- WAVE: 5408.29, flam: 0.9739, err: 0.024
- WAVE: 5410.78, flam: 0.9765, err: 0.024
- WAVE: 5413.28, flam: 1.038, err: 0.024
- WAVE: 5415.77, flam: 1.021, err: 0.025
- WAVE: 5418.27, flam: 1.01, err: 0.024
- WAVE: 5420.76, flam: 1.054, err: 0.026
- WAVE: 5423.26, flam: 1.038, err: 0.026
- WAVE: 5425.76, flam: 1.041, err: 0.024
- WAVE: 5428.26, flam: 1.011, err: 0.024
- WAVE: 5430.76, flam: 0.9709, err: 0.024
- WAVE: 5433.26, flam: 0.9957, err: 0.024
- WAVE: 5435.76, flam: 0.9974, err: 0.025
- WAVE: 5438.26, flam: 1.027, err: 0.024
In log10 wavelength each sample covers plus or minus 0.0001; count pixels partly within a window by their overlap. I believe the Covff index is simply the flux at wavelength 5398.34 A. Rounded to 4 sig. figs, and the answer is 0.9243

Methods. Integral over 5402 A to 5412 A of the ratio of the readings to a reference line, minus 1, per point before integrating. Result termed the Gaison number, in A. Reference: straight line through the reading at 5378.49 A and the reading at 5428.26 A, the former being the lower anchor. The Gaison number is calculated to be -0.92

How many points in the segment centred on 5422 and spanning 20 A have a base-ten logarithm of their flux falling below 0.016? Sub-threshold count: 4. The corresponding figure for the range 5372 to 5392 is 2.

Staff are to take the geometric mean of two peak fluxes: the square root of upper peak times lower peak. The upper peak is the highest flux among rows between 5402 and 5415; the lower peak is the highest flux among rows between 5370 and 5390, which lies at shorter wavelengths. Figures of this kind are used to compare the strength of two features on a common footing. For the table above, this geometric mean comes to 1.06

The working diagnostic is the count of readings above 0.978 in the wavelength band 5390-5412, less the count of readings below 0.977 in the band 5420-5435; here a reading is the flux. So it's 2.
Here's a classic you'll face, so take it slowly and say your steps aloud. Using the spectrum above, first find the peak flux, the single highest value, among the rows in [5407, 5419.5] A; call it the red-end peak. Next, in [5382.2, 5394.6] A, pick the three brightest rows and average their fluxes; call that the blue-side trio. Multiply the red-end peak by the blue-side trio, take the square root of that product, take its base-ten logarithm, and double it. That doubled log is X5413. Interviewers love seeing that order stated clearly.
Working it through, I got 0.034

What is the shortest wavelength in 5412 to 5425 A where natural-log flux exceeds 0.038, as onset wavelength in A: 5420.76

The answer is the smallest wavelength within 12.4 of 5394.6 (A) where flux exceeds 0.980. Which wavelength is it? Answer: 5383.44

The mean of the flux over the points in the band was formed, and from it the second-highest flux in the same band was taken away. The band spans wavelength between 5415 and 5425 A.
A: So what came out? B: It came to -0.007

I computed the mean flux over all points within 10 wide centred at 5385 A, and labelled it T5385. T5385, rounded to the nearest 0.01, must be 1.03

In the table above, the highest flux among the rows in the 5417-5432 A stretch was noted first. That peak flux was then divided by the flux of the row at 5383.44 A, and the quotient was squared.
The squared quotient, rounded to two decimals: 1.15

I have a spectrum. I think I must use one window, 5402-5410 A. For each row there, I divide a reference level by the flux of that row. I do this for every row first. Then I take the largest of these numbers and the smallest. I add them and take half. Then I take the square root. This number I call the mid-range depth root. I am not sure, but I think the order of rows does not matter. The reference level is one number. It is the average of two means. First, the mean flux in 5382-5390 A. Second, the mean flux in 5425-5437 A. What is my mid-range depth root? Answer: 1.05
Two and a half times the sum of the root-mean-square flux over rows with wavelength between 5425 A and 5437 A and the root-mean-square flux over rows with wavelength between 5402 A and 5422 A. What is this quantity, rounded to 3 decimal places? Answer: 4.977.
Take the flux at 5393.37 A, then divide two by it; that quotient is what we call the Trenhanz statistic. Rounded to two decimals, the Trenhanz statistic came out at 1.97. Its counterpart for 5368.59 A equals 2.04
